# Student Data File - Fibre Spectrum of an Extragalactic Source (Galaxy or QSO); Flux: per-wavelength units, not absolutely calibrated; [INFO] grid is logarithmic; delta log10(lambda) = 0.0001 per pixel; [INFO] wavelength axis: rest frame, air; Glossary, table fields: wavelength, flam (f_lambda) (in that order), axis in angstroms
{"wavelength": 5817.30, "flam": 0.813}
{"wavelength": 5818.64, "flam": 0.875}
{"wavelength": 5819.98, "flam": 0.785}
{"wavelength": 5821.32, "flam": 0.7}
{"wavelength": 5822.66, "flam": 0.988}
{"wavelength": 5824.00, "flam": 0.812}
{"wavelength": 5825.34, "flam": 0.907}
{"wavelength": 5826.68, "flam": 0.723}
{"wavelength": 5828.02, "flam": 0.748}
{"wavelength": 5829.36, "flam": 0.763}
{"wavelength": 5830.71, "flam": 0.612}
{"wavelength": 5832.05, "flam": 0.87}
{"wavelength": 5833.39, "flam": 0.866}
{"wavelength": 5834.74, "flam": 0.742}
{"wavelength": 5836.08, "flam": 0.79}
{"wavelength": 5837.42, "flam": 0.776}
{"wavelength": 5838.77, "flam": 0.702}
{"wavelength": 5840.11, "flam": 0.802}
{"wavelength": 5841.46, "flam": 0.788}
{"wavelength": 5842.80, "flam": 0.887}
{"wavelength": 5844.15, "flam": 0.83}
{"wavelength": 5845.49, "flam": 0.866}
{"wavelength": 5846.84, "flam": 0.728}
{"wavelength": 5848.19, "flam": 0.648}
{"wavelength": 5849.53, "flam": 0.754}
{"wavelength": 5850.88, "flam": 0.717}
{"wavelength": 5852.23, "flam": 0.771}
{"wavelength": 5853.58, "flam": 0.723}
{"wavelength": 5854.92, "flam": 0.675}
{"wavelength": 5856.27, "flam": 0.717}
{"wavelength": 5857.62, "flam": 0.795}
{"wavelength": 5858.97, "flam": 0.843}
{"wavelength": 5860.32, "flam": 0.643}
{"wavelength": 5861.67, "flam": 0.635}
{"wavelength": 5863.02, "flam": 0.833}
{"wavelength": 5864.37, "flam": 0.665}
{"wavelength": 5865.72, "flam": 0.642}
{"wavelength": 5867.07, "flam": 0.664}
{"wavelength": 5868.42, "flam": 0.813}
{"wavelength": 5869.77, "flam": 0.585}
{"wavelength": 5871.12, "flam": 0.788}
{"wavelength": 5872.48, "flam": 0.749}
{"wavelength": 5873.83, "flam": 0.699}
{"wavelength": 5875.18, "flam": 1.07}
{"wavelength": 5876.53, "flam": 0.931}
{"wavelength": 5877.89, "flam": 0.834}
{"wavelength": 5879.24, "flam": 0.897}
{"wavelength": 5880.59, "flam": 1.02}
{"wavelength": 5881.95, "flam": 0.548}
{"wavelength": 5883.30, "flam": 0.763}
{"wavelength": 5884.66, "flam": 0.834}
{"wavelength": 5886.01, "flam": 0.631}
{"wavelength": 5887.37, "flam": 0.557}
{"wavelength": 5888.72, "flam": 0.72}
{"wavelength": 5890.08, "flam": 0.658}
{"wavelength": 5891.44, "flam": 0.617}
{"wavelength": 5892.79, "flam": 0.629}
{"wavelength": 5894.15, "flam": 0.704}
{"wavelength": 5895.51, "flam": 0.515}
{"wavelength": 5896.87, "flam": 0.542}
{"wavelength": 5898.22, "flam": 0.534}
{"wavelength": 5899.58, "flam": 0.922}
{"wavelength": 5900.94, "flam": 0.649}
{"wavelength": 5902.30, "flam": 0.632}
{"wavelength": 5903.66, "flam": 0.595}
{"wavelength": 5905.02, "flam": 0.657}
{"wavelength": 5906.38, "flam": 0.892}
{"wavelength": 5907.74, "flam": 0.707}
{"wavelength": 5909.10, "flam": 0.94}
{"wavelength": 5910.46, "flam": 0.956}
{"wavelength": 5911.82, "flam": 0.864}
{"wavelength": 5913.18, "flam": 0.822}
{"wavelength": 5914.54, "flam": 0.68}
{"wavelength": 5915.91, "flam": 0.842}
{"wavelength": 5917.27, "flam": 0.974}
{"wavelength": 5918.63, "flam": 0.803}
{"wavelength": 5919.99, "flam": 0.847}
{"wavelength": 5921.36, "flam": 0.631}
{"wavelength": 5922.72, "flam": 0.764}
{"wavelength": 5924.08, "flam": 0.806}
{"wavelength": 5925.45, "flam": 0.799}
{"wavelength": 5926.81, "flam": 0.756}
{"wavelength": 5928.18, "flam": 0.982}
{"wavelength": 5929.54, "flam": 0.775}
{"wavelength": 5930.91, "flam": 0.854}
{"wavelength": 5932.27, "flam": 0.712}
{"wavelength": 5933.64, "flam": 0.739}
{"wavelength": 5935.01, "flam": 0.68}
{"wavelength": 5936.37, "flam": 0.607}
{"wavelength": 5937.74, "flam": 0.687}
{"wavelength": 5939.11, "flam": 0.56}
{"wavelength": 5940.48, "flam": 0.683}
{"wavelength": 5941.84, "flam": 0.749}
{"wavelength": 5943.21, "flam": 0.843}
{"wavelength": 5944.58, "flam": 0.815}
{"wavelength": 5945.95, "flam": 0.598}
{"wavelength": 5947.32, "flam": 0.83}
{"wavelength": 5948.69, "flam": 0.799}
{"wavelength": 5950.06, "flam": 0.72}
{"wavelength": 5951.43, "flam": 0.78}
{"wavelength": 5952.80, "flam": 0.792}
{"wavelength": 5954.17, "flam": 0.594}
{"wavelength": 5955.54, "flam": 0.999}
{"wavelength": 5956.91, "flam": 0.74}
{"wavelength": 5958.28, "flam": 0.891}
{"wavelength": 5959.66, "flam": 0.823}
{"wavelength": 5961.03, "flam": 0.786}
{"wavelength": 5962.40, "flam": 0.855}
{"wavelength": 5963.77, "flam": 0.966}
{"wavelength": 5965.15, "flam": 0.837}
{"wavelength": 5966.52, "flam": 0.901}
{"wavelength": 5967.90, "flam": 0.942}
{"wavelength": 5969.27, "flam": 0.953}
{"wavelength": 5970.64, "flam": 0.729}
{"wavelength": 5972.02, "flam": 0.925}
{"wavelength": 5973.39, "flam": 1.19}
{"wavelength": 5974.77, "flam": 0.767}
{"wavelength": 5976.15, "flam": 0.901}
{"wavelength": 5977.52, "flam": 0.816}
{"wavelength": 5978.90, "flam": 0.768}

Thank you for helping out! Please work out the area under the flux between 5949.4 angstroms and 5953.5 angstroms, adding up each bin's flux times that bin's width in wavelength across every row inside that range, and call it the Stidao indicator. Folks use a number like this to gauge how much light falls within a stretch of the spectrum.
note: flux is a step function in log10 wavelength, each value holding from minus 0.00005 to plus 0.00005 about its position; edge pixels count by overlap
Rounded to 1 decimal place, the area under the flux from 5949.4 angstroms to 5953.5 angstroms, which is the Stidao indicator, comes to 3.1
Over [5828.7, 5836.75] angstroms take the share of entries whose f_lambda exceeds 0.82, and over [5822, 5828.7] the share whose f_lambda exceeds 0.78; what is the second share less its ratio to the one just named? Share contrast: -1.2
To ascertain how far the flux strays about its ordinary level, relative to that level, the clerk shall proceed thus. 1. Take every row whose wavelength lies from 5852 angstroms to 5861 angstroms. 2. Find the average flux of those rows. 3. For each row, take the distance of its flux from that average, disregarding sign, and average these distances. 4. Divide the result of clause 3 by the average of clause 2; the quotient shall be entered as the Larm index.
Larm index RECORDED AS 0.075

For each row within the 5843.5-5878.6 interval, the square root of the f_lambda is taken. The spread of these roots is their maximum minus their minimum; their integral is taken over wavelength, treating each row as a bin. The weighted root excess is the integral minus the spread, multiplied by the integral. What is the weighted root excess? 917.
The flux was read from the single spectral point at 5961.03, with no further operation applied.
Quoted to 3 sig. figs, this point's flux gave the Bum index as 0.786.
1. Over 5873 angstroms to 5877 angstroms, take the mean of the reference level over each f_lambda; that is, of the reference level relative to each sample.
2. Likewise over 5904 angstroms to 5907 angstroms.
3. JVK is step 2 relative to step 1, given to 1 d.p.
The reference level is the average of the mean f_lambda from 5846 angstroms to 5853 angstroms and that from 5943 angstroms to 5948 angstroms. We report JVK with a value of 1.2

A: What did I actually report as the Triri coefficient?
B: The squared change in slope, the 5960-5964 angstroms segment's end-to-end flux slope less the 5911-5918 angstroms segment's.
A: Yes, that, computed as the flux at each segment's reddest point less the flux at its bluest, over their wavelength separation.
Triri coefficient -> 0.0021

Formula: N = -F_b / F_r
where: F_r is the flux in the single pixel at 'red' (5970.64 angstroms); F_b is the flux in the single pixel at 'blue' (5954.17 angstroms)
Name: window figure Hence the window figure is -0.81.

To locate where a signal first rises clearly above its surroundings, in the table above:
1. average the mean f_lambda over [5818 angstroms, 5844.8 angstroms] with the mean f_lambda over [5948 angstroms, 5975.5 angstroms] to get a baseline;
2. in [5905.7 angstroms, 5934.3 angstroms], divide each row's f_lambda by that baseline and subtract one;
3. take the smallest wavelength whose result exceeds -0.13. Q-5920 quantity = 5906.38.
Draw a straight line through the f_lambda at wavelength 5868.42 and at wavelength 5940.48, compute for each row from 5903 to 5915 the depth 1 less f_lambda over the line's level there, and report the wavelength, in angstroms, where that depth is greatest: 5903.66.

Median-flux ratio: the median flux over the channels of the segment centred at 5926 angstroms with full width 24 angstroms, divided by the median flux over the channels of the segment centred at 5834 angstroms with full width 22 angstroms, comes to 0.98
